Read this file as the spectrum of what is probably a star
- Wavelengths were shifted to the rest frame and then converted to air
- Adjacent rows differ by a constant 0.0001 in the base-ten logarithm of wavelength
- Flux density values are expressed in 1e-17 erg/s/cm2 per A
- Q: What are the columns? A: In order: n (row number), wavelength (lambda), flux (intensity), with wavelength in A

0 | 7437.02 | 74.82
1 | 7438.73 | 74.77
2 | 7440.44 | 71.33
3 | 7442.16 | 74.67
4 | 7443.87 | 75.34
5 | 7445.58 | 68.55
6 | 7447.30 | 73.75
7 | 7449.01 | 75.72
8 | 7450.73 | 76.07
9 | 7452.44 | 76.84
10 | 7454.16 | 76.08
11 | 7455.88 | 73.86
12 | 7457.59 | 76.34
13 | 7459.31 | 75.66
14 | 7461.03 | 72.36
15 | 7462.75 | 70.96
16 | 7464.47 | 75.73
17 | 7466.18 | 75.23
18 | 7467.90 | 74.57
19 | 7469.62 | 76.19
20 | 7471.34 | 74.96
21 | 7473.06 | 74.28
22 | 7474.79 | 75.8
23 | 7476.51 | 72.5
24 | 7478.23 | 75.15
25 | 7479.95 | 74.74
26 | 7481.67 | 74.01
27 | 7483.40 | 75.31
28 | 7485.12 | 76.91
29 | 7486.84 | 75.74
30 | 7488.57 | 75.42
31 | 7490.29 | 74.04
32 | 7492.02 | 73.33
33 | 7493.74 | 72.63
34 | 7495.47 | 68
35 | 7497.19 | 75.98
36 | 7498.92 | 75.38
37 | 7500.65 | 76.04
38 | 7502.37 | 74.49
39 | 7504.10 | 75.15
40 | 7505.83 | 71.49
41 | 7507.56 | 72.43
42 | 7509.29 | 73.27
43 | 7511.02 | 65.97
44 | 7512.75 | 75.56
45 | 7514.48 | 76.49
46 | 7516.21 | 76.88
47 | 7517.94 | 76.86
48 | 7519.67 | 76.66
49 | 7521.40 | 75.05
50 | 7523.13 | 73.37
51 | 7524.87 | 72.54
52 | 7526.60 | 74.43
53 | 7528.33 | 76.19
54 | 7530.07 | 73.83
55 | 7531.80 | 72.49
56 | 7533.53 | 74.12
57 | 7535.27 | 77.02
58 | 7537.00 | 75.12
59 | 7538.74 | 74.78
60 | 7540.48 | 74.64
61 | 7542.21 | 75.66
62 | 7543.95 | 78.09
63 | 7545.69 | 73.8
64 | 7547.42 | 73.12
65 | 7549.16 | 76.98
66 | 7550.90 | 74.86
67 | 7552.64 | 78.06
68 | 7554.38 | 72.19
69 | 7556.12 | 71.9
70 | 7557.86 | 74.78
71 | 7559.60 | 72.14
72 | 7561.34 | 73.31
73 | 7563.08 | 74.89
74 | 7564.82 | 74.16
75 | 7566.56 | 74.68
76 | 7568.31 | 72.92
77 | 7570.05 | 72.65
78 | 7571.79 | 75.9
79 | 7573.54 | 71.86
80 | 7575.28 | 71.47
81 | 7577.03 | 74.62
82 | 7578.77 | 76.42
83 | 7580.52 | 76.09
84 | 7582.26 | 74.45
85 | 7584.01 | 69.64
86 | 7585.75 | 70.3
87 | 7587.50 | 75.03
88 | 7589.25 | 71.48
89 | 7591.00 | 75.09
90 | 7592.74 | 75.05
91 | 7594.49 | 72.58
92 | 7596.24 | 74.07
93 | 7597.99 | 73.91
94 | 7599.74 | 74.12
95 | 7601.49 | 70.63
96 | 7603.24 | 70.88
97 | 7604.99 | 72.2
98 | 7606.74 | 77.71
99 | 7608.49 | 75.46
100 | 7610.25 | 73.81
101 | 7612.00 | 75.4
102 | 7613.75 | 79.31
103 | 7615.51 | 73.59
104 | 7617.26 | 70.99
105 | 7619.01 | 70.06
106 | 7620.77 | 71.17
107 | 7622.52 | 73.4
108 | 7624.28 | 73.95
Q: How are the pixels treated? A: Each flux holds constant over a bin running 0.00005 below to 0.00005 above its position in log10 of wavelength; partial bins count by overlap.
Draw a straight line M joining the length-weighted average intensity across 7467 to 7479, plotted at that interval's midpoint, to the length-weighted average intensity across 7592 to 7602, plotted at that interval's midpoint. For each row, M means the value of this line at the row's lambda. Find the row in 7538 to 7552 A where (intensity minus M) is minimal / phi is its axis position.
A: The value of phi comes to 7547.42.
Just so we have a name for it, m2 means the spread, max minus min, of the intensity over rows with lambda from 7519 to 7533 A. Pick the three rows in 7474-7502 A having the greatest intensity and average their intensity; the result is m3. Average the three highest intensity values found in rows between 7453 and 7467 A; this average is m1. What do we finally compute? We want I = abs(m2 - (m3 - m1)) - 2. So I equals 1.9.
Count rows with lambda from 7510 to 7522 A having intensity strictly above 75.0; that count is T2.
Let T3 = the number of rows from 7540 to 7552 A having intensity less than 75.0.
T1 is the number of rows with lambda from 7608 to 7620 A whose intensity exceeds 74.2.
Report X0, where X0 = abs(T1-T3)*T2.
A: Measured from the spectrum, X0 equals 6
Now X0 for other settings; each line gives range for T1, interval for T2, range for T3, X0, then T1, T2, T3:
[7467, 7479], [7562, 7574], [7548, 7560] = 1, 6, 1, 5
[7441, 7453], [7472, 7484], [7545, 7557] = 0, 5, 3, 5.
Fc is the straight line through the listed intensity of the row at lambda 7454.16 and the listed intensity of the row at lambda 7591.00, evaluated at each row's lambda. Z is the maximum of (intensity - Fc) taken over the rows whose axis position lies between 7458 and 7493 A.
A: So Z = 1.1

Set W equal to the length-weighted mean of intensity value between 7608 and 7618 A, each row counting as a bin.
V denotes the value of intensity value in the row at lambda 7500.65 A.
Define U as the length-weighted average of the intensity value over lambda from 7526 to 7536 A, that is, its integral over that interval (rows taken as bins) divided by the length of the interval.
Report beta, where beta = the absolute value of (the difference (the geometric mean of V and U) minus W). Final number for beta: 0.6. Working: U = 74.7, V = 76.04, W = 74.7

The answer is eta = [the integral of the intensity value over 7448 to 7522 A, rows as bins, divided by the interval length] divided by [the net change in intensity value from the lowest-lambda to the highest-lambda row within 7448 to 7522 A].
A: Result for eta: -111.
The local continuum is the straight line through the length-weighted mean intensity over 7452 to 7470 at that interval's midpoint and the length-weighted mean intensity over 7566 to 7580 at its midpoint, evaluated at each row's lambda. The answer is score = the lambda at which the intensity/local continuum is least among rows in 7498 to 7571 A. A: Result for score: 7511.02 A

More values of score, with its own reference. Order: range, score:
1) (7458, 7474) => 7462.75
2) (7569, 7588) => 7584.01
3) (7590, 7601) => 7594.49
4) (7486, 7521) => 7511.02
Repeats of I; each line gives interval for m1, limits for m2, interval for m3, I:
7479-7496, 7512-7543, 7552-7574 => 2.3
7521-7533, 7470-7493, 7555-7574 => 2.4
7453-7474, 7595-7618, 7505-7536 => 6.0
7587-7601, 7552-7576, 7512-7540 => 2.7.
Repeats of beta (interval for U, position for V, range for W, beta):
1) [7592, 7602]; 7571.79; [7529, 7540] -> 0.1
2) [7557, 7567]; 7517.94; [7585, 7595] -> 2.1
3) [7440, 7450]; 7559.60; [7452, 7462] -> 2.3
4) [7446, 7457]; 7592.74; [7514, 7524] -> 0.8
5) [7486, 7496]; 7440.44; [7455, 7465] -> 1.8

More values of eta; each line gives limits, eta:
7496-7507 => -17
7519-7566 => -30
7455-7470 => 32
